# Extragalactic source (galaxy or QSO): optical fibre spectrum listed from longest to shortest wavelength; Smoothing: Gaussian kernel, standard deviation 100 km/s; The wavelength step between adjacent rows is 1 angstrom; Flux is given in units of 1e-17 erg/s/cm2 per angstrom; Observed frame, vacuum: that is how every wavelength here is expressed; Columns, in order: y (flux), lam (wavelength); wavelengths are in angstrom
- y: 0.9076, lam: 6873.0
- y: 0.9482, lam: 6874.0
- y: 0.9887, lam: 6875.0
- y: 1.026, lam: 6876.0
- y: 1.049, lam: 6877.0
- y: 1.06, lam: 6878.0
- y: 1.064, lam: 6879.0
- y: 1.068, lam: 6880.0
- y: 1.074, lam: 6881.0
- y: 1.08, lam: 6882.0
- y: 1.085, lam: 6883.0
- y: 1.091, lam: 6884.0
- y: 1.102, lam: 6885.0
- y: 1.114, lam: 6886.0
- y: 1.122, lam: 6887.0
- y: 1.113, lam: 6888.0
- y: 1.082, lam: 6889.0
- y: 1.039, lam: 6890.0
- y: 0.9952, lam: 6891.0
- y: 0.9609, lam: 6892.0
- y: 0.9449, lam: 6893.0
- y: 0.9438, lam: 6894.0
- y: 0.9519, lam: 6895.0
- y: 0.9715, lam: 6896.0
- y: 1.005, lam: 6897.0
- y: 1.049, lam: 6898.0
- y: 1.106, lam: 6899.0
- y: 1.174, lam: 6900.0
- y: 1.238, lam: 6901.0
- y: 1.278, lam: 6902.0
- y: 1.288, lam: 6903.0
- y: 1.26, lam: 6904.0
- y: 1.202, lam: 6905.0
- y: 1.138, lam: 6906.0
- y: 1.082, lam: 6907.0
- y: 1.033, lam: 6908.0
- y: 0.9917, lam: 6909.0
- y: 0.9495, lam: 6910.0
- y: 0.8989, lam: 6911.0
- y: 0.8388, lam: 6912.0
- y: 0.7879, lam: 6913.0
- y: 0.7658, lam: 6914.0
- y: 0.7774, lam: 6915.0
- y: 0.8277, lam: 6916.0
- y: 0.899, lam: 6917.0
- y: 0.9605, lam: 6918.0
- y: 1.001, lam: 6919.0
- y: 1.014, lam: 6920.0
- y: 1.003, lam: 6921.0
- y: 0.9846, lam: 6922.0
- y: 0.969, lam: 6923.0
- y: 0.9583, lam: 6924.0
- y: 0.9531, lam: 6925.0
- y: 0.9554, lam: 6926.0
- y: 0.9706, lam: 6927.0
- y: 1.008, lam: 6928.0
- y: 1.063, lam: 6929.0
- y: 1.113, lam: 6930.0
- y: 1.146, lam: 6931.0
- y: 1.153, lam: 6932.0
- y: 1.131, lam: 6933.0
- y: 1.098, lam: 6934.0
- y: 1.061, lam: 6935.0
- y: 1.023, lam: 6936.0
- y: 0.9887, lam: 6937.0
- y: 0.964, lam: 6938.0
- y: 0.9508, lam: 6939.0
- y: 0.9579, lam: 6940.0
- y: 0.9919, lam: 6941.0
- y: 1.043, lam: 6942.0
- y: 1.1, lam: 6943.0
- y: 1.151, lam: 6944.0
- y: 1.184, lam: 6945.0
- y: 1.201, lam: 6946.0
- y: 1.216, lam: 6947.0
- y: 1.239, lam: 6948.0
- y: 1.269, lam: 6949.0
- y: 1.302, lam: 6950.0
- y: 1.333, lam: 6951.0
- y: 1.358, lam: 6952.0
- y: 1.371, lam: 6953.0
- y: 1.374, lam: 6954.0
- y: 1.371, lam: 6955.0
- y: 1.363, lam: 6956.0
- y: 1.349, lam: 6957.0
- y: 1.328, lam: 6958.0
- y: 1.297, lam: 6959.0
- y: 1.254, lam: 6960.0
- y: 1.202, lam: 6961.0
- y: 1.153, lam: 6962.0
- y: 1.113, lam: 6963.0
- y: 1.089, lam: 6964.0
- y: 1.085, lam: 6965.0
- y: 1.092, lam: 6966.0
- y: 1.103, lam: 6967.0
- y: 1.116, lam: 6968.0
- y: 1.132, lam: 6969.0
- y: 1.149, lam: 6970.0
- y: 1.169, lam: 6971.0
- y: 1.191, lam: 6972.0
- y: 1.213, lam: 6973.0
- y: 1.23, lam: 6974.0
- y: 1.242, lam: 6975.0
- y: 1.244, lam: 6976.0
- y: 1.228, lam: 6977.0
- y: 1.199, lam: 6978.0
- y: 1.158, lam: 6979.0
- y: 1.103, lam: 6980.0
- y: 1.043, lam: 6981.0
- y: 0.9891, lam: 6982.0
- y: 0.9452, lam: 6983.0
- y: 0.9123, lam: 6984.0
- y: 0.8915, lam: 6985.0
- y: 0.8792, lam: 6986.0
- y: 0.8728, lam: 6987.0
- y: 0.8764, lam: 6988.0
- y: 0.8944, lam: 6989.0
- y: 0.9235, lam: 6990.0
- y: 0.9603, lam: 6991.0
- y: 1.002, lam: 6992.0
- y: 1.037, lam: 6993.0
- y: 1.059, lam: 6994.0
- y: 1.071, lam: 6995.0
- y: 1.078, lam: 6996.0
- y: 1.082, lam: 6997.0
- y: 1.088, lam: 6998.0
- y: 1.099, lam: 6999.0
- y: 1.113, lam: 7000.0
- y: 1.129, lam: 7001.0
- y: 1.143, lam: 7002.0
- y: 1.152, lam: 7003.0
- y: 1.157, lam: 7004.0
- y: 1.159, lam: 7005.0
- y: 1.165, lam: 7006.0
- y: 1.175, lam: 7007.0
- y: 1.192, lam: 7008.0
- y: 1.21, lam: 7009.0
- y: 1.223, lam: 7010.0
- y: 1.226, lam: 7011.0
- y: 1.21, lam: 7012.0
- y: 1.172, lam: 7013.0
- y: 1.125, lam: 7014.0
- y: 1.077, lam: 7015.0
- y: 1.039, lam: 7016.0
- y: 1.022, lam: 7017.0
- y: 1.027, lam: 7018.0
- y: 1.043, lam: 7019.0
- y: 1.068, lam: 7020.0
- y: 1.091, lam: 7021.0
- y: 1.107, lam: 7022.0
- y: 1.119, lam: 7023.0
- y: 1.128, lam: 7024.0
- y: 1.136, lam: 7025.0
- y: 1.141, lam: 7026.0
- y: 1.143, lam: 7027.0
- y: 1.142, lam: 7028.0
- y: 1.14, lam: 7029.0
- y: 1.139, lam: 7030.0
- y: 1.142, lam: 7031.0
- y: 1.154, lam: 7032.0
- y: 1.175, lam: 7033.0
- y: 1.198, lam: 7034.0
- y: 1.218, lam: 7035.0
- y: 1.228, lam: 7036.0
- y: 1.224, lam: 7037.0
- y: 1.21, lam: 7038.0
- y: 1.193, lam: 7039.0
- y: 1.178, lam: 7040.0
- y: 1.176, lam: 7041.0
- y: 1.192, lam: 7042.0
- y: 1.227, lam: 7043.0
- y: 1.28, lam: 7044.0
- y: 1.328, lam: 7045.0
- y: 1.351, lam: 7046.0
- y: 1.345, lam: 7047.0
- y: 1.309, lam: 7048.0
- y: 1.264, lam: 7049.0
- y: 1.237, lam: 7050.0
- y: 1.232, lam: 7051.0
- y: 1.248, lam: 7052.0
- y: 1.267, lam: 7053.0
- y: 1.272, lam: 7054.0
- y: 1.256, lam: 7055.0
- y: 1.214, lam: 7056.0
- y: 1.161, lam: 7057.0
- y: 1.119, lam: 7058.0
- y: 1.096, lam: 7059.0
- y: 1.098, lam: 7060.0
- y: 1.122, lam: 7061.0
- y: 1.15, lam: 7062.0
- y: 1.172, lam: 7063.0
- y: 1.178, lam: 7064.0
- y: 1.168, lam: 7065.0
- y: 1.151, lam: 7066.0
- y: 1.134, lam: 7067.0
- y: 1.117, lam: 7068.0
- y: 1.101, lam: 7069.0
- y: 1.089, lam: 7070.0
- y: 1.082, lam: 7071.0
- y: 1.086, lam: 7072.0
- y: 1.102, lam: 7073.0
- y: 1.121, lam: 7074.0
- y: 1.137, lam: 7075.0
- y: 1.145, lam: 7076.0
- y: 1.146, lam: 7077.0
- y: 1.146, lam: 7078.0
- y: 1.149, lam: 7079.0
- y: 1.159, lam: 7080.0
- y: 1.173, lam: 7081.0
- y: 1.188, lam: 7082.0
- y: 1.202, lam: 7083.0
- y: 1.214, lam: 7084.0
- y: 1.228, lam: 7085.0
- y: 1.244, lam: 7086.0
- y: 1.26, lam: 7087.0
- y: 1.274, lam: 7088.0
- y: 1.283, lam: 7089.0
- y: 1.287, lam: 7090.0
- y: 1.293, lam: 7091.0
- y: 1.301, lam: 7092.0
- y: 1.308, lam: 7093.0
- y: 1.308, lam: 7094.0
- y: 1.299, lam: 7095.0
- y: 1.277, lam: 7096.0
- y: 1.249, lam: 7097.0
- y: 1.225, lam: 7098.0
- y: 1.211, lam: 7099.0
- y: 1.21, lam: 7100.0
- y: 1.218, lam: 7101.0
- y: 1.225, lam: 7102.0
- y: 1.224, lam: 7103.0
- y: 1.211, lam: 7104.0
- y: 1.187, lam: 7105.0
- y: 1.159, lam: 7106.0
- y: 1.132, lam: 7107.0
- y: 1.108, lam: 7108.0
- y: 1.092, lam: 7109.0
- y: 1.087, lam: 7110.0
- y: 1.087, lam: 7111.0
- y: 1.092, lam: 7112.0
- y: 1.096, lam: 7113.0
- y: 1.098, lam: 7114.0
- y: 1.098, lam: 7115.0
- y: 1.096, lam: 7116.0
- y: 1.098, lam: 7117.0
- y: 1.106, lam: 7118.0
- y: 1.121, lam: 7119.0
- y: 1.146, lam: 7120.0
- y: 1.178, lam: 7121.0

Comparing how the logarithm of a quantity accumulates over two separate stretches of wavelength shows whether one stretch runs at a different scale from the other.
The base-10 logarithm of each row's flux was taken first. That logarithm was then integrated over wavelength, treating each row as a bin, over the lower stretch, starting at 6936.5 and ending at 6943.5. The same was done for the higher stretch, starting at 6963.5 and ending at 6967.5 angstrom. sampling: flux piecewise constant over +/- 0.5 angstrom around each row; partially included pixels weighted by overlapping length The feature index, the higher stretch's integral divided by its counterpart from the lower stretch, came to -28.9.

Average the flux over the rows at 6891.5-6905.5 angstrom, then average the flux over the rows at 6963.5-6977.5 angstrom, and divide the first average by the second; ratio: 0.94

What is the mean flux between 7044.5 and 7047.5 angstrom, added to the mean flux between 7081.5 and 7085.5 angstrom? 2.55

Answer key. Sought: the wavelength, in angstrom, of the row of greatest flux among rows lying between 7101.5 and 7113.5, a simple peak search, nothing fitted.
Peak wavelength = 7102.0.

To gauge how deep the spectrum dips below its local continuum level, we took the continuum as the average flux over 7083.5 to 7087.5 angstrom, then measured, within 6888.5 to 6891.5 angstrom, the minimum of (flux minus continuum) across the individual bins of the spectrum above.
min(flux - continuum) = -0.24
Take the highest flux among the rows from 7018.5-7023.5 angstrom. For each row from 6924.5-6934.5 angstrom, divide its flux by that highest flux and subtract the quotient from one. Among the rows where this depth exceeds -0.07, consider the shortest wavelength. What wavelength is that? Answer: 6925.0 angstrom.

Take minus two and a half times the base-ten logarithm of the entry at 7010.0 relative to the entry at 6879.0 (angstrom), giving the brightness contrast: -0.15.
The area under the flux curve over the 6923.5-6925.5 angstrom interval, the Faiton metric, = 1.91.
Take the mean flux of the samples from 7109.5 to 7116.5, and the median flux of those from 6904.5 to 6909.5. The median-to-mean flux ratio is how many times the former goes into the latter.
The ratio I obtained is 0.99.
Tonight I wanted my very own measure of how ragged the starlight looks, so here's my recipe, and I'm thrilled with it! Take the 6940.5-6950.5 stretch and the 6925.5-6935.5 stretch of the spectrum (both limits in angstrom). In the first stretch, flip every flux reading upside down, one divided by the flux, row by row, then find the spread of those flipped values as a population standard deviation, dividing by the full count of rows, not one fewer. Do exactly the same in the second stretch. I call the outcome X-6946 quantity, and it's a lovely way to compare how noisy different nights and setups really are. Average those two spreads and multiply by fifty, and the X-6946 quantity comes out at 3.4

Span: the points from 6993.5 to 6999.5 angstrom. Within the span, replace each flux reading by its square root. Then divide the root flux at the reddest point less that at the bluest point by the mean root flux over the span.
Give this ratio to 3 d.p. 0.019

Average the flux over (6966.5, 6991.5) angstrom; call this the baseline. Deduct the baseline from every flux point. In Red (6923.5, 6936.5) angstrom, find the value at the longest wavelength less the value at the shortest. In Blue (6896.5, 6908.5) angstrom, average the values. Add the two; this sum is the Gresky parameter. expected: 0.15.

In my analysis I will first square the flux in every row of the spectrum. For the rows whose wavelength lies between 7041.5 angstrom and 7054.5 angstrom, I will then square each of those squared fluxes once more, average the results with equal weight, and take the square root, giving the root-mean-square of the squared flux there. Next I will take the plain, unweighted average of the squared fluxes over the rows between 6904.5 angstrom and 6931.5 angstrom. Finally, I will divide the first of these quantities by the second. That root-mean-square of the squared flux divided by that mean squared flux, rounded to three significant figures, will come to 1.70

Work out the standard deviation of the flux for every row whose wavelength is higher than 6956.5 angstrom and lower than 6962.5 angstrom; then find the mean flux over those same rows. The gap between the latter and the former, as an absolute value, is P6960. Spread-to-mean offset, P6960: 1.19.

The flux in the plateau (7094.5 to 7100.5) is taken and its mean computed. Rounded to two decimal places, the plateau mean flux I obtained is 1.25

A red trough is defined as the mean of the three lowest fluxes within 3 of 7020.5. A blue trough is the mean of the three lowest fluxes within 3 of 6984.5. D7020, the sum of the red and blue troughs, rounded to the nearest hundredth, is 1.93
